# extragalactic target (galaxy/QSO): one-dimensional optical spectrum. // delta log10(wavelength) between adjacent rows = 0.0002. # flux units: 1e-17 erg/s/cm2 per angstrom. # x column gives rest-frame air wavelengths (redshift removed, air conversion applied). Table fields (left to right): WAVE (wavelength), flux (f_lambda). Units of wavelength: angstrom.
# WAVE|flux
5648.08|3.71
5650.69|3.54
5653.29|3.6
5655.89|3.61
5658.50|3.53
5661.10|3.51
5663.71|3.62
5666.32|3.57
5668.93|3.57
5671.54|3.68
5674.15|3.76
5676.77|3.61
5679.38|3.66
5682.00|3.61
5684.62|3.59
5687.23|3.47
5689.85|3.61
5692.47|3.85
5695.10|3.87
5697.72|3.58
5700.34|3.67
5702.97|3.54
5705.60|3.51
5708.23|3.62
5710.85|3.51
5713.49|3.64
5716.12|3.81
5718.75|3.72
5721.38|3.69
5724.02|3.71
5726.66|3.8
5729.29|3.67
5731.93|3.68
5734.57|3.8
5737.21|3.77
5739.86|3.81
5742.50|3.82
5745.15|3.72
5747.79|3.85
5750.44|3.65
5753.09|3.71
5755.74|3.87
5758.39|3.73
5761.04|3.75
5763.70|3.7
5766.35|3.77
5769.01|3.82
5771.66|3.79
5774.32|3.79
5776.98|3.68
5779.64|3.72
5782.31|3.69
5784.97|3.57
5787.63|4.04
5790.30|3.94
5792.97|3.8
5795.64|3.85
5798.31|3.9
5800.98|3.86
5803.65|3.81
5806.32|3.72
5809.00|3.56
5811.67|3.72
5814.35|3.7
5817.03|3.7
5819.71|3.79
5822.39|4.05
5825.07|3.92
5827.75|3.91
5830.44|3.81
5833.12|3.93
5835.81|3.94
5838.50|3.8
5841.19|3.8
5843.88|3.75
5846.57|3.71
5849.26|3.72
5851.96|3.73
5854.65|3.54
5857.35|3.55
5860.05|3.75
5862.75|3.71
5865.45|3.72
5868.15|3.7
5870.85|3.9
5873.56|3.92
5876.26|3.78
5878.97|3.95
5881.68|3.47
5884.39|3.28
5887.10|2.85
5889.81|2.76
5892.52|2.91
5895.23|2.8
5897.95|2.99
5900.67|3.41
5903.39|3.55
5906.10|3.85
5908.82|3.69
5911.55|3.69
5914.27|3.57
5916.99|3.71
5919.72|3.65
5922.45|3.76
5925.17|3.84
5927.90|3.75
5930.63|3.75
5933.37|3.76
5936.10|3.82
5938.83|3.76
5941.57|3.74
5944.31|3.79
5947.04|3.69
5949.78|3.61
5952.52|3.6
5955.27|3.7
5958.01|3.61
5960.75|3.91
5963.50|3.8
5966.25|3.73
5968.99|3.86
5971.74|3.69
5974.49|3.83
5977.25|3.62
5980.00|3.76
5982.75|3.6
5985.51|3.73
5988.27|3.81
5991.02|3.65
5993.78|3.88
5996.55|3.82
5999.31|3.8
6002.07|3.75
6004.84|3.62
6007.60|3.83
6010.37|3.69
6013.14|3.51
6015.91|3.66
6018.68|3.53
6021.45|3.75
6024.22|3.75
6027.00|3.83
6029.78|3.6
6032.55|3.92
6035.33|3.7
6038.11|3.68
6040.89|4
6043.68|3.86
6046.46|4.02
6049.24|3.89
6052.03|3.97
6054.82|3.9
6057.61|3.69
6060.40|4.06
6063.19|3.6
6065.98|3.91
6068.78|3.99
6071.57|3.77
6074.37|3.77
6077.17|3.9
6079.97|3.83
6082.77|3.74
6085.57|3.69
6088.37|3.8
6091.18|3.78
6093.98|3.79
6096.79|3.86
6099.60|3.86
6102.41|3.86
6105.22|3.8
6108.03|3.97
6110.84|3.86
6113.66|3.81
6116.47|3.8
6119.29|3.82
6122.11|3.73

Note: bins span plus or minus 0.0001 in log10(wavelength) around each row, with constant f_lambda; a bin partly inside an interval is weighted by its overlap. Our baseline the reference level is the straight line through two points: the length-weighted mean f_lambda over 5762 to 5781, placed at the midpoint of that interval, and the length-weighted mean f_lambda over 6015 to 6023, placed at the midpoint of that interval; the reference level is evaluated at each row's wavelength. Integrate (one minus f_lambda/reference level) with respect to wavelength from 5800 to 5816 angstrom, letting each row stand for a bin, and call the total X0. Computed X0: 0.1 angstrom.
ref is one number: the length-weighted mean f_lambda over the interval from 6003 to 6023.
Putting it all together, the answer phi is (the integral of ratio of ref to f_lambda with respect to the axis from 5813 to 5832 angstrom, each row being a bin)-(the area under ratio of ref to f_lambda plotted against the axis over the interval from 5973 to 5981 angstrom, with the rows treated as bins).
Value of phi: 10.3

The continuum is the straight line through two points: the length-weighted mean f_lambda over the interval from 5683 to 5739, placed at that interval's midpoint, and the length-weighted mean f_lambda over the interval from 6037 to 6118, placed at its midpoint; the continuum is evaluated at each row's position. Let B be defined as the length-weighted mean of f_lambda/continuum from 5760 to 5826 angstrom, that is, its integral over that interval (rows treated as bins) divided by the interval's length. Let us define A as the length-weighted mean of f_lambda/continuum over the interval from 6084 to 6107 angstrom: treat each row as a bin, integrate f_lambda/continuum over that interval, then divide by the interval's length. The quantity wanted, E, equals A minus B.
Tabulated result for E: -0.031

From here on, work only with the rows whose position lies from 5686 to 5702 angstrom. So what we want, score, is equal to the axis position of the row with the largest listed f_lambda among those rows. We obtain 5695.10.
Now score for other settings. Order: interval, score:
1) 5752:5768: 5755.74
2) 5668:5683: 5674.15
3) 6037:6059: 6046.46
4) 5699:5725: 5716.12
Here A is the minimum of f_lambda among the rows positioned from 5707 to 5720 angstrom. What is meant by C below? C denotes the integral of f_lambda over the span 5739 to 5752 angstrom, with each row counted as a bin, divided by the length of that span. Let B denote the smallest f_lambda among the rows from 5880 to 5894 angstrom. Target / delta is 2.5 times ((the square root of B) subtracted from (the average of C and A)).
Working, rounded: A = 3.51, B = 2.76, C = 3.77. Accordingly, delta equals 4.94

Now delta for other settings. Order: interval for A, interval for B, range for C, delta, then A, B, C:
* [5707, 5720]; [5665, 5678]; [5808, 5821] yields 4.29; 3.51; 3.57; 3.70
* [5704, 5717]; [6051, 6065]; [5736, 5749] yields 4.39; 3.51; 3.6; 3.79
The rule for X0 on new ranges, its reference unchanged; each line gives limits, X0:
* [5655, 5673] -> 1.0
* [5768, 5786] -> 0.1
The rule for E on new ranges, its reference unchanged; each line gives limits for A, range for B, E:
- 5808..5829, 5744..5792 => 0.002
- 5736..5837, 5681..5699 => 0.025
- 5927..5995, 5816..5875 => -0.028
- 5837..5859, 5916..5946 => -0.004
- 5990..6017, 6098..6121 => -0.020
